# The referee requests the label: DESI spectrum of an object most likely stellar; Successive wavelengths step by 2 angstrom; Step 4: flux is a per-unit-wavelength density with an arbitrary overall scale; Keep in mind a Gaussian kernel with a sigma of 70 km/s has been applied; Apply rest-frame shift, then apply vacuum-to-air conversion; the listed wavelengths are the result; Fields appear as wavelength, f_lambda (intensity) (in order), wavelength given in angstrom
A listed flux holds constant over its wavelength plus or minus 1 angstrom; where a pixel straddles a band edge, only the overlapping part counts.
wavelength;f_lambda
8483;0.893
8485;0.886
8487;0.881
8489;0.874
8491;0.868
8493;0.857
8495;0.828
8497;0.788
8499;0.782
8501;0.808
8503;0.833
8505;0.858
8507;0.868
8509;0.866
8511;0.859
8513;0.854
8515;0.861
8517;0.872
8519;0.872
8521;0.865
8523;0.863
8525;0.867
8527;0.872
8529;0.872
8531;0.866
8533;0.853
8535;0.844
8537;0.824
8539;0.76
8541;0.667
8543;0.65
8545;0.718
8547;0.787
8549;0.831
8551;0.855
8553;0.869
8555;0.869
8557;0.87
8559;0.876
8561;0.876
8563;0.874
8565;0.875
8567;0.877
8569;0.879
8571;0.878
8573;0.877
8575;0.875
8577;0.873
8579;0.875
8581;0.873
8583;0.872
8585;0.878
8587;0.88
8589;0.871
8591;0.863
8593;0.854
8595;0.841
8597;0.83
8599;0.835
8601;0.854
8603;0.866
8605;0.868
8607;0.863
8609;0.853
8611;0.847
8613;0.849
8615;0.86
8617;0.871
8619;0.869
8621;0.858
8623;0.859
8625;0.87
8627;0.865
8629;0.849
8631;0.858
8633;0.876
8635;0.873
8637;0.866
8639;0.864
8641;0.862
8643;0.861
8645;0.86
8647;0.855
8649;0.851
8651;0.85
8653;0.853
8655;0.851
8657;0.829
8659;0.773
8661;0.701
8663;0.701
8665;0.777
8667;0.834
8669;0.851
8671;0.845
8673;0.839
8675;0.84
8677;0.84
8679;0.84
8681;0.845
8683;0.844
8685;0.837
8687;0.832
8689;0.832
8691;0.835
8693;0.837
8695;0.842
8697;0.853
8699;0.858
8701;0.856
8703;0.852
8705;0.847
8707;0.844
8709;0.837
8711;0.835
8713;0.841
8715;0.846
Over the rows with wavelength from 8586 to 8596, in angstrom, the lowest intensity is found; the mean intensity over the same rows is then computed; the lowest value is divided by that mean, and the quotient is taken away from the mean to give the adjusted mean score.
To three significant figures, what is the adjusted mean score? -0.114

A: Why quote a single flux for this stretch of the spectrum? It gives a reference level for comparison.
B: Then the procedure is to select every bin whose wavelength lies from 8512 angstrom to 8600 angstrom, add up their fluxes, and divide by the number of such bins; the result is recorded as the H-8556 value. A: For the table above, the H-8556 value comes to 0.848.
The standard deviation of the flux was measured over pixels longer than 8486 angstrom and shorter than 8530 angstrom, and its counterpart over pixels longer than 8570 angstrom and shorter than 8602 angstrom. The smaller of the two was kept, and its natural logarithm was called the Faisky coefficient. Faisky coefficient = -4.1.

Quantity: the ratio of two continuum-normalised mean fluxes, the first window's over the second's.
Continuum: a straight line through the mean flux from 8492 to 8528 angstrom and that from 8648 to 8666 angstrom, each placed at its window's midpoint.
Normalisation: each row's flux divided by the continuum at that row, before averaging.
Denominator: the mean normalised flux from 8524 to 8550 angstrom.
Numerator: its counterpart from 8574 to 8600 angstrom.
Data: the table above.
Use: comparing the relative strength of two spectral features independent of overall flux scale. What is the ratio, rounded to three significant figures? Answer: 1.10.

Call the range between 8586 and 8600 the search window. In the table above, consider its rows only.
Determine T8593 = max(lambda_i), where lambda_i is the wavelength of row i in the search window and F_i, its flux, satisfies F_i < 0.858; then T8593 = 8599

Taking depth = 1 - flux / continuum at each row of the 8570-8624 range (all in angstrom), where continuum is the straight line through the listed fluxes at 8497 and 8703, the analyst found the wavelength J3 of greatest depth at 8597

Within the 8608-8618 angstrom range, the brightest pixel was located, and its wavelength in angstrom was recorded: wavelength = 8617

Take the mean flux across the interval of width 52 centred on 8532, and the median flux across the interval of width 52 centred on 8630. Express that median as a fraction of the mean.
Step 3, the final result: 1.03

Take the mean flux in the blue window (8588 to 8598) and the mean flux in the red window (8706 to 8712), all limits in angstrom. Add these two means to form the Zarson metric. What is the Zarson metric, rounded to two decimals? 1.69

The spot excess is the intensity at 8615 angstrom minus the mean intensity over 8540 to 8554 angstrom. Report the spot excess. 0.09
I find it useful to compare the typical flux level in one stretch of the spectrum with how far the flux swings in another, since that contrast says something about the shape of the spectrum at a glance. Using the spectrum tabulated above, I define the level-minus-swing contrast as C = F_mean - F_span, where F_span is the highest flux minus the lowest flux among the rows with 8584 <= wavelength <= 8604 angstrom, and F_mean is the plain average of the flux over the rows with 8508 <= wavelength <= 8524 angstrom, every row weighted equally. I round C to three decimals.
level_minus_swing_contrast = 0.814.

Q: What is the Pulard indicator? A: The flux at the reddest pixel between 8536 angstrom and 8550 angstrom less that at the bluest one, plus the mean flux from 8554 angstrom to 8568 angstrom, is 0.88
